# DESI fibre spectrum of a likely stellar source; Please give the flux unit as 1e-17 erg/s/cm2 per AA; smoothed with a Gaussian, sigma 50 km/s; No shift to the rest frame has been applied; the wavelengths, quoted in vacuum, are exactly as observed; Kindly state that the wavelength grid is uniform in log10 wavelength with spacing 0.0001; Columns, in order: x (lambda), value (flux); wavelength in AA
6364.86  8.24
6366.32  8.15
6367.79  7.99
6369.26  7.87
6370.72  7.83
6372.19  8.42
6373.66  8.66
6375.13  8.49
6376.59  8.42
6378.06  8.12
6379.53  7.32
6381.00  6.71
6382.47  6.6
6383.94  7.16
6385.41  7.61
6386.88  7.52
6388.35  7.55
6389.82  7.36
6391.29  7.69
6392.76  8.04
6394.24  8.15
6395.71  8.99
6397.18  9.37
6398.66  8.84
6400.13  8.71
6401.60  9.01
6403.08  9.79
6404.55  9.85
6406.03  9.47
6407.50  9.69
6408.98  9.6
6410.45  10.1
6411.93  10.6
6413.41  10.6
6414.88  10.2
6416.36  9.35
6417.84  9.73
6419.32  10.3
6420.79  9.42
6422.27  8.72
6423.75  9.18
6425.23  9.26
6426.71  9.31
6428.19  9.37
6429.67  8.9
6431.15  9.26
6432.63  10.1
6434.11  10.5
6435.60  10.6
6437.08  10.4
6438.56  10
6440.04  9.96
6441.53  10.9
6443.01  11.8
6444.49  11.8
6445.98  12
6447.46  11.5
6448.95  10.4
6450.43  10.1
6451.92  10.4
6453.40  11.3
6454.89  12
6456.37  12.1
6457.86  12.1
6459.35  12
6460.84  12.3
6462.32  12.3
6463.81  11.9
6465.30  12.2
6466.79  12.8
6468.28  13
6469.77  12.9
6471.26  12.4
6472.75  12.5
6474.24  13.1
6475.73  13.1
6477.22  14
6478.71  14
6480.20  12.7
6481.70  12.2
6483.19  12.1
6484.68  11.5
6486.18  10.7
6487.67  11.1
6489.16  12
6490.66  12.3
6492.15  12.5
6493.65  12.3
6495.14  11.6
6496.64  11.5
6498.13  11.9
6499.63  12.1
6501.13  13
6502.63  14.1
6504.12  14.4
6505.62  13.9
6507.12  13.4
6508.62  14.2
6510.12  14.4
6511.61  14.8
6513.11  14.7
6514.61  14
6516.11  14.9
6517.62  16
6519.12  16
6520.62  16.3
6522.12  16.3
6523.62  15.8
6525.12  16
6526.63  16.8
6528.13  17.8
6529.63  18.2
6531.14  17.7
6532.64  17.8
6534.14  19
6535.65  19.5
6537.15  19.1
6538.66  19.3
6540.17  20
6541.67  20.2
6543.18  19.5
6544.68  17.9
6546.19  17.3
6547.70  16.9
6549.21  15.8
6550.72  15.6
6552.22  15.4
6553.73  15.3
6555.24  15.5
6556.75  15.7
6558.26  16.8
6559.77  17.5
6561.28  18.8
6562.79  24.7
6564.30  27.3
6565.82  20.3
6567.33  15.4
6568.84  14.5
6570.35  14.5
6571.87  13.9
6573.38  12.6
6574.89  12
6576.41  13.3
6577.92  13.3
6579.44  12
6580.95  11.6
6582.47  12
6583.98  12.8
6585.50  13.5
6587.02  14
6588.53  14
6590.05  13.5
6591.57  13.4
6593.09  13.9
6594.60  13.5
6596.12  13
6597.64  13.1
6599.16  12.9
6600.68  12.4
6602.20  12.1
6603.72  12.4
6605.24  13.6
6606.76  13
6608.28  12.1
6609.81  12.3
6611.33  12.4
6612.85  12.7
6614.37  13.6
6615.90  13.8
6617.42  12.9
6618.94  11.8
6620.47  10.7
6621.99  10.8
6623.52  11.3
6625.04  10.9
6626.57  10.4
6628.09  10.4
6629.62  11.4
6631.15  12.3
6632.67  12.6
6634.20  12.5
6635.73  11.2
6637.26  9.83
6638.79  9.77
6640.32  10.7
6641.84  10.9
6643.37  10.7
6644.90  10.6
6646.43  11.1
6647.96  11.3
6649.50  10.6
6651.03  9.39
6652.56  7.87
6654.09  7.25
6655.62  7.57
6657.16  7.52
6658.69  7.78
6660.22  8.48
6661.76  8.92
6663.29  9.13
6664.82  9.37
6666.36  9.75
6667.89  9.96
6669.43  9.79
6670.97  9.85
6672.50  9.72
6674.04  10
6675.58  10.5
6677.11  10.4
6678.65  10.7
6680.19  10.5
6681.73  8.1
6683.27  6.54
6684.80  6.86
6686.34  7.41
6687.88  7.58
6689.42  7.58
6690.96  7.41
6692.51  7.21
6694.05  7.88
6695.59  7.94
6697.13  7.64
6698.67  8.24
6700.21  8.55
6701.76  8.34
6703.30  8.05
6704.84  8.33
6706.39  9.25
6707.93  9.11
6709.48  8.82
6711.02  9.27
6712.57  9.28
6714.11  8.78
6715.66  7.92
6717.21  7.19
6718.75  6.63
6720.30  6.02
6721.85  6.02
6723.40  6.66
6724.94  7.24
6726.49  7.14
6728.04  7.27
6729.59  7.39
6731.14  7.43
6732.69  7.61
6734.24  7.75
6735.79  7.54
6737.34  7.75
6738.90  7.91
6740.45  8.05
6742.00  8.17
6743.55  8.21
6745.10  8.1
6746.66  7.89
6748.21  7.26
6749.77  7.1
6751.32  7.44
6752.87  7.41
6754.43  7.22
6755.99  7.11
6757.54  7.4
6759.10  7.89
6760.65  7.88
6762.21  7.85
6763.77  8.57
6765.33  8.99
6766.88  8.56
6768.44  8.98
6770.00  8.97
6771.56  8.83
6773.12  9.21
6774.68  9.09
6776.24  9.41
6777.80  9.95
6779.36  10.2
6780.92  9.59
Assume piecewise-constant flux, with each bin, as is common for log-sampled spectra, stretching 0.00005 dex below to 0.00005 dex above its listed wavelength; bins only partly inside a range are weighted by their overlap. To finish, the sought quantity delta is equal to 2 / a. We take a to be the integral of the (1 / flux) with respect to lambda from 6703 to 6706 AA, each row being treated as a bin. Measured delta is 5.6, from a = 0.36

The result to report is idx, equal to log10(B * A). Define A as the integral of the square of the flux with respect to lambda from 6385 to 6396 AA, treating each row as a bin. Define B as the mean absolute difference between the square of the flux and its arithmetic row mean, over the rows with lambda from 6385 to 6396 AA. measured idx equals 3.6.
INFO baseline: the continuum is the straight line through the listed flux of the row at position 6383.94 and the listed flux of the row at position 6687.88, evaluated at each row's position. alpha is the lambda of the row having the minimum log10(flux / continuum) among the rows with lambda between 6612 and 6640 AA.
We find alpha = 6638.79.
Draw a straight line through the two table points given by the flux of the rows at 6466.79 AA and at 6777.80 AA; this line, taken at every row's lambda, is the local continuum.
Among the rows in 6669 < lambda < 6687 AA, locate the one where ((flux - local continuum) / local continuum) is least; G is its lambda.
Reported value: 6683.27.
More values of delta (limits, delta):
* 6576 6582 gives 4.1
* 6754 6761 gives 2.1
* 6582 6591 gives 3.0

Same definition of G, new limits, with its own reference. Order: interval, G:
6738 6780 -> 6749.77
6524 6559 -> 6553.73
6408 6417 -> 6416.36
